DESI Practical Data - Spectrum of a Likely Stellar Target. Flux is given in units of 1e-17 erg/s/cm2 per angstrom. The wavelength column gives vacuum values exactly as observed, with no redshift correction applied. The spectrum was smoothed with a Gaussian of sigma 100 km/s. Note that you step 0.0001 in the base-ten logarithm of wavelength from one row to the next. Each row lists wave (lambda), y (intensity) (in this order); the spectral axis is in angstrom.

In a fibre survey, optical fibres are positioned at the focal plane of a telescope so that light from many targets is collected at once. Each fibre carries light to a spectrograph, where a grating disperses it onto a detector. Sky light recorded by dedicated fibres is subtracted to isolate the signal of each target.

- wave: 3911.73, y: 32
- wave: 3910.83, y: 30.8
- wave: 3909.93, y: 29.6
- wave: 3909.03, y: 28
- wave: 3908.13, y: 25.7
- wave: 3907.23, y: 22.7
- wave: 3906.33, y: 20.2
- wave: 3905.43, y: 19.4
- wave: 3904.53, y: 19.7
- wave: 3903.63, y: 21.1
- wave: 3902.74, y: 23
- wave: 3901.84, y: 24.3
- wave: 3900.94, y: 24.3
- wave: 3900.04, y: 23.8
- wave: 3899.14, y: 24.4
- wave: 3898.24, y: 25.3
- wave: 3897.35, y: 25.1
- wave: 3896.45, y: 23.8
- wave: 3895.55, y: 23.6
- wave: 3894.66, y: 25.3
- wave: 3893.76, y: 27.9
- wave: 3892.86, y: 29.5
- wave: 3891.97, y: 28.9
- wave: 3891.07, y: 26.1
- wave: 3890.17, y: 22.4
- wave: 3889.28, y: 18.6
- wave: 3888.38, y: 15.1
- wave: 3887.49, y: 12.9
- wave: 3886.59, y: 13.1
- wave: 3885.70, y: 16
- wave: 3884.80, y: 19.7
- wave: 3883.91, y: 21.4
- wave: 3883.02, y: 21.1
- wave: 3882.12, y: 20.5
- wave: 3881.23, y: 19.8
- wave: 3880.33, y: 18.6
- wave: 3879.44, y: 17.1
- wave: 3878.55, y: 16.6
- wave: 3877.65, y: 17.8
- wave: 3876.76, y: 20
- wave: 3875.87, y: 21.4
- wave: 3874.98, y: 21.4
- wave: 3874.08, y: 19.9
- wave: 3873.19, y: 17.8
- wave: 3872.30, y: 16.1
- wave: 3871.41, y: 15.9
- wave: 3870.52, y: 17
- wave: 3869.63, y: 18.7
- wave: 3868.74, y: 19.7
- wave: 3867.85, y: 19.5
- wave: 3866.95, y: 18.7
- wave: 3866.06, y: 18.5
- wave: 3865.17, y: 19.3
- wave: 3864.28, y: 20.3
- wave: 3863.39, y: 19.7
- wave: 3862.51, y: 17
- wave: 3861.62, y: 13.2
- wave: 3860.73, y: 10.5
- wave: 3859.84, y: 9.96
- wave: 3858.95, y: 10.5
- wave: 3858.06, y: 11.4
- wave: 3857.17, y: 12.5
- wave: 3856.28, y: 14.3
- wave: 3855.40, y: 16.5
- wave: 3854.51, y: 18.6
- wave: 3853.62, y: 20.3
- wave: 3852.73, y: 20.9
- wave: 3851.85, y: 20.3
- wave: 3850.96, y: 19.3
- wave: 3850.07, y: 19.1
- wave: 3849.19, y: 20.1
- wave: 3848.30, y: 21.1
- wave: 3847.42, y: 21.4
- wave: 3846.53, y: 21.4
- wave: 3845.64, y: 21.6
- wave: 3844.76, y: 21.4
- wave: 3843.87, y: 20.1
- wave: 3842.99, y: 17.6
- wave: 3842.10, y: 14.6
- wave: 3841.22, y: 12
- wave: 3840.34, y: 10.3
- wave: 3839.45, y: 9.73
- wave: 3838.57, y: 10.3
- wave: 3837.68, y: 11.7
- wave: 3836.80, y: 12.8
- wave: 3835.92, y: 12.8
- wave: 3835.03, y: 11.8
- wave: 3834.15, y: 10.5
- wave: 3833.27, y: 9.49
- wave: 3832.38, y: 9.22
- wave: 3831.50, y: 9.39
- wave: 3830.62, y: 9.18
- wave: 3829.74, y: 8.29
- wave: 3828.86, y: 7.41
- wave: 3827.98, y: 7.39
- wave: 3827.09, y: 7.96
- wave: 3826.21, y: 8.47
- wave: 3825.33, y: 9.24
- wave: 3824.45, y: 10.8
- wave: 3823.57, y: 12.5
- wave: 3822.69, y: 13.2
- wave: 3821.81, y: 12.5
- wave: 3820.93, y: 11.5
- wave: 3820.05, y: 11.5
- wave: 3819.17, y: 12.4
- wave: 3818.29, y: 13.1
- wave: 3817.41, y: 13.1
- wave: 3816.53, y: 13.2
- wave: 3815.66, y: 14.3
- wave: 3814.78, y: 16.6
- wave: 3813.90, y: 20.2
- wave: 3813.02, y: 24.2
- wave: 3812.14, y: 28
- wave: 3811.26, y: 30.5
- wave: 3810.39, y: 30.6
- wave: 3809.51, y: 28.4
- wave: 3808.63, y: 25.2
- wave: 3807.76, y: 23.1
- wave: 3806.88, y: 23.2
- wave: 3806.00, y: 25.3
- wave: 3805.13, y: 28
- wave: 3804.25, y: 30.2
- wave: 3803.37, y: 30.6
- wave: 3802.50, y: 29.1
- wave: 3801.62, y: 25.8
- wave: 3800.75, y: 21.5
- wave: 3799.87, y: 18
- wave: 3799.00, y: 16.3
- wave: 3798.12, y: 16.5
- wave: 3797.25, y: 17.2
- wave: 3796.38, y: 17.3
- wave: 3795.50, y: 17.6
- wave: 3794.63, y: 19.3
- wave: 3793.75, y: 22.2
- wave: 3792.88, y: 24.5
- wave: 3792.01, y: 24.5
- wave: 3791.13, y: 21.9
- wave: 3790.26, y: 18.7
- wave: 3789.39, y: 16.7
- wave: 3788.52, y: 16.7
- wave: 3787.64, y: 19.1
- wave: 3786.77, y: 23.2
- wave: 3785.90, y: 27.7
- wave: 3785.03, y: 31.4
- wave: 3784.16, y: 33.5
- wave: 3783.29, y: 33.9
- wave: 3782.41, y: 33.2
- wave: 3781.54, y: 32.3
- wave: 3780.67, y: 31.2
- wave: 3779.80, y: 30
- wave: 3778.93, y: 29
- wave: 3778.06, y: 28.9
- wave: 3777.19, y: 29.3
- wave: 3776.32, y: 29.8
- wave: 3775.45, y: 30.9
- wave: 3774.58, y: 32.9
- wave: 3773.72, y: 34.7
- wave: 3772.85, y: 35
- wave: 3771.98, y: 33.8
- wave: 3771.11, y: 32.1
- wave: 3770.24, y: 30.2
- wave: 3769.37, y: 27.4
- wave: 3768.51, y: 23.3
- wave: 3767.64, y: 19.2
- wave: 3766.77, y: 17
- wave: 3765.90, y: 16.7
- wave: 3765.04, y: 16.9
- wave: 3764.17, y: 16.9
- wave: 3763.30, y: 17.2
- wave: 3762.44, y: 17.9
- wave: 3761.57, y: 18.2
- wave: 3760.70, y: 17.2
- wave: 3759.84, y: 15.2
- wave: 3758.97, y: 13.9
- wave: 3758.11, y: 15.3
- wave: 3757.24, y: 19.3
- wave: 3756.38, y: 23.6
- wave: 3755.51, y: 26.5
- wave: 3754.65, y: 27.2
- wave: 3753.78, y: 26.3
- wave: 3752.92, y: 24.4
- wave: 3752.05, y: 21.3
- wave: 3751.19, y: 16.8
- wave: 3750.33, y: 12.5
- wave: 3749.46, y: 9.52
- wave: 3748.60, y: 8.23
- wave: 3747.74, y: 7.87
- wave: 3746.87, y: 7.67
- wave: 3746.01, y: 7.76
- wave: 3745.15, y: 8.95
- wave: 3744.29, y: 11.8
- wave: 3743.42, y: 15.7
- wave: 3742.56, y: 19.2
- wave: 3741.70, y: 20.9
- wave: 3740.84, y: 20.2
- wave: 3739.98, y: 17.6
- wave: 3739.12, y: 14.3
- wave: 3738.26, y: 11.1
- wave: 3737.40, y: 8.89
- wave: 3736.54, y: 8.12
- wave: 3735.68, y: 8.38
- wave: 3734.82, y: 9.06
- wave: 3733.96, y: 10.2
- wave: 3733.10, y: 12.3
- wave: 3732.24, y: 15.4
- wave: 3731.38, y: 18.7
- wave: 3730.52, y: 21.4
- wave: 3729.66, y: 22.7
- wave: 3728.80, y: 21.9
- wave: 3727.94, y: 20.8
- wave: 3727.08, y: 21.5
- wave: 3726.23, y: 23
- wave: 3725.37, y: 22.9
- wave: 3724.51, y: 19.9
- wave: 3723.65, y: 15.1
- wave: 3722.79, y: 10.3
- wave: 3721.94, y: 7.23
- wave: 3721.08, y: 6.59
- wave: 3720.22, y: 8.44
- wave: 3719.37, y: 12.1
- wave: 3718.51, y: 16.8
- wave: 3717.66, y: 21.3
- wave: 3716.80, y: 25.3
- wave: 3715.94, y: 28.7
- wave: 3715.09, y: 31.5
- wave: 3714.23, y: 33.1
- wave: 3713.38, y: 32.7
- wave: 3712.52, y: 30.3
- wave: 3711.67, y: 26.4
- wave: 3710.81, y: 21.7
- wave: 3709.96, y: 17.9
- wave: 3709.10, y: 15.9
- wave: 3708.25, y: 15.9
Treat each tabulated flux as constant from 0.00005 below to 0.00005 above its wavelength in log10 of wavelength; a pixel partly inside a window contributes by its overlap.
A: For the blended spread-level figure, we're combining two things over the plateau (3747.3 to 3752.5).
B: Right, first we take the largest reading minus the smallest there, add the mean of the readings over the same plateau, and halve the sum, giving 13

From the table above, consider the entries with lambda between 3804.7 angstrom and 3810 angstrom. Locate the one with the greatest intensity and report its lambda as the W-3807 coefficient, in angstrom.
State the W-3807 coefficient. 3809.51 angstrom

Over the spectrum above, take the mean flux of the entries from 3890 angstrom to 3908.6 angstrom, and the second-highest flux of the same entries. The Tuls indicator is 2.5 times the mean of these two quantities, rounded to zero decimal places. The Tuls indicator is 66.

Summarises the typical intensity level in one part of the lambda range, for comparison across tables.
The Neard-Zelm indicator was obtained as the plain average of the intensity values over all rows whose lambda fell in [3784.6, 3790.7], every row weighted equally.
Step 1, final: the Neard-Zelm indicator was 22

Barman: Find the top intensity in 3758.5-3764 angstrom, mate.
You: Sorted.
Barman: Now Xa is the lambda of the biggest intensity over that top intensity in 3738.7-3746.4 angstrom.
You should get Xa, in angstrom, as 3741.70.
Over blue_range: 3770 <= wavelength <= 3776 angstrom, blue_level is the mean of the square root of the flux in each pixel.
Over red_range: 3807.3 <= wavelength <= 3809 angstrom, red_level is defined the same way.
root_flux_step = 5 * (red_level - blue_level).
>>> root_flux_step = -4.1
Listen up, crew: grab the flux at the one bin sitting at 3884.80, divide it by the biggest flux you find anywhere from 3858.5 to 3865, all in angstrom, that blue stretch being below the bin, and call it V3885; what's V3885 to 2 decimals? 0.97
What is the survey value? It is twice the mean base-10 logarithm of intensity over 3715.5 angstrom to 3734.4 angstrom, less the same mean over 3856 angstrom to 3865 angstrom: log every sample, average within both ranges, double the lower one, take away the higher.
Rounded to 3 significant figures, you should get 1.28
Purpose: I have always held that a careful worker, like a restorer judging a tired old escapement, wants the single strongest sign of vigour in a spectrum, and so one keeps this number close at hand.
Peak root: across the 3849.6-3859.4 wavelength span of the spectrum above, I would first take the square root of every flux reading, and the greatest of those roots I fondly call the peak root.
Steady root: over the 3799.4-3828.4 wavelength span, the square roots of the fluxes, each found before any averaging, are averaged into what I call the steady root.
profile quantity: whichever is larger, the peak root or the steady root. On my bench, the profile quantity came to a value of 4.6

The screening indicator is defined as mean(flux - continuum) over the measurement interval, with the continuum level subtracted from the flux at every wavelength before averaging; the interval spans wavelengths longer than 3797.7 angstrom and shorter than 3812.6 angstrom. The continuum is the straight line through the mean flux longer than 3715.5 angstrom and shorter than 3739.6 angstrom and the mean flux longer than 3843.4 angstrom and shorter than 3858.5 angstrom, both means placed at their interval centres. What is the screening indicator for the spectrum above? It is 8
